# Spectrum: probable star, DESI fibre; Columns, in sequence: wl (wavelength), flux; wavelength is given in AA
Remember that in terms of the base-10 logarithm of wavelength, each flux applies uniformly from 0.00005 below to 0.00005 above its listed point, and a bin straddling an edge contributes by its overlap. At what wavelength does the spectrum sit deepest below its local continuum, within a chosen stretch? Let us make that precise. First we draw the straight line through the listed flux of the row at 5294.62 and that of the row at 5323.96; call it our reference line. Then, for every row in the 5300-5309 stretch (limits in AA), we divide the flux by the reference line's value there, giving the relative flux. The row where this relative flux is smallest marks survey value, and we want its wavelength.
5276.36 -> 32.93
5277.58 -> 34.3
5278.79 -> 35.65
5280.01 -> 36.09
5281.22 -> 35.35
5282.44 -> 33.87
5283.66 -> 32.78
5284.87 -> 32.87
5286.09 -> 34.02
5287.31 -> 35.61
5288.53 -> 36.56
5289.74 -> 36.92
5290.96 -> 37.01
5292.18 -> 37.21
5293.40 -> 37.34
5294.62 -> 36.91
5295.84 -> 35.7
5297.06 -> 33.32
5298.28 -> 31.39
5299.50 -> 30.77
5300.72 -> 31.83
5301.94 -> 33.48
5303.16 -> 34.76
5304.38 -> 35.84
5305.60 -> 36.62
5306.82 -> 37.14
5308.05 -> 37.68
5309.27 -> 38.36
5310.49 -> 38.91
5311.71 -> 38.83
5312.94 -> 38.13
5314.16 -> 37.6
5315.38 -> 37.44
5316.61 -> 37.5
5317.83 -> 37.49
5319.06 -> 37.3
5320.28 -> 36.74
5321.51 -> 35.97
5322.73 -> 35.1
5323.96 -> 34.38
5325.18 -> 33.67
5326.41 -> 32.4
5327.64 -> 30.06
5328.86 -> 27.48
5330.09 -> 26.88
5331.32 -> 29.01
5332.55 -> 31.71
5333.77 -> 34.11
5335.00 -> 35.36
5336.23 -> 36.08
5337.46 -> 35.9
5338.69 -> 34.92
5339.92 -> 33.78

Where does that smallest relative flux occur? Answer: 5300.72 AA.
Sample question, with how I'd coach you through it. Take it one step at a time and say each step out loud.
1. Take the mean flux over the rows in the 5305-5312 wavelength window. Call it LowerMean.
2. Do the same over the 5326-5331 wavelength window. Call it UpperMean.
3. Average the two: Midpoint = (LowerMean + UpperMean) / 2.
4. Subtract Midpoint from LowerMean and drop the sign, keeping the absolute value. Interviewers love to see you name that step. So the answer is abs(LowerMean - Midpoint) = 4.4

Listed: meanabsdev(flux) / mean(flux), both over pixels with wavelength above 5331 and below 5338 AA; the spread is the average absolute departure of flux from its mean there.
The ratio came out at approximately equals 0.066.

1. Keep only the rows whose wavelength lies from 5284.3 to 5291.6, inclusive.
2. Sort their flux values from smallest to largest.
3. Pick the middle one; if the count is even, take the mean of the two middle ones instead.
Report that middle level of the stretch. 36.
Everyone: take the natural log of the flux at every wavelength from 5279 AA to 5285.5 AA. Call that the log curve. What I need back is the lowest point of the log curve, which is 3.49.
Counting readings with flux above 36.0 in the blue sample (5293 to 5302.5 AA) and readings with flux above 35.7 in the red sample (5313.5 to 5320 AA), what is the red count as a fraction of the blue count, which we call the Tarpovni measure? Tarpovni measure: 2.5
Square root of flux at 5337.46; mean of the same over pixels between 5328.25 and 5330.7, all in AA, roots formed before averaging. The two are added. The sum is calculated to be 11.2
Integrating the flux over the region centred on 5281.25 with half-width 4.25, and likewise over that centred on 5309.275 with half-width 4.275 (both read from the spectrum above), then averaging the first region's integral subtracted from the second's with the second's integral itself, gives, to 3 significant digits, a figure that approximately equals 178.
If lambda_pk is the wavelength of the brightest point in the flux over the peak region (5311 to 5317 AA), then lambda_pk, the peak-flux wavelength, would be 5311.71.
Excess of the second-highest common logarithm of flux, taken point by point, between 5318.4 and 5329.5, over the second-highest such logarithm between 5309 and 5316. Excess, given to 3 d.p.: -0.024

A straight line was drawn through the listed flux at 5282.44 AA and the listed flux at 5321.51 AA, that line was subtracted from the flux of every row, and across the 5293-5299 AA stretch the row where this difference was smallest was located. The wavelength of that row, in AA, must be 5298.28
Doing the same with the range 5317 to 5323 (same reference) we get 5322.73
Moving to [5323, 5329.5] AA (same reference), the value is 5328.86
